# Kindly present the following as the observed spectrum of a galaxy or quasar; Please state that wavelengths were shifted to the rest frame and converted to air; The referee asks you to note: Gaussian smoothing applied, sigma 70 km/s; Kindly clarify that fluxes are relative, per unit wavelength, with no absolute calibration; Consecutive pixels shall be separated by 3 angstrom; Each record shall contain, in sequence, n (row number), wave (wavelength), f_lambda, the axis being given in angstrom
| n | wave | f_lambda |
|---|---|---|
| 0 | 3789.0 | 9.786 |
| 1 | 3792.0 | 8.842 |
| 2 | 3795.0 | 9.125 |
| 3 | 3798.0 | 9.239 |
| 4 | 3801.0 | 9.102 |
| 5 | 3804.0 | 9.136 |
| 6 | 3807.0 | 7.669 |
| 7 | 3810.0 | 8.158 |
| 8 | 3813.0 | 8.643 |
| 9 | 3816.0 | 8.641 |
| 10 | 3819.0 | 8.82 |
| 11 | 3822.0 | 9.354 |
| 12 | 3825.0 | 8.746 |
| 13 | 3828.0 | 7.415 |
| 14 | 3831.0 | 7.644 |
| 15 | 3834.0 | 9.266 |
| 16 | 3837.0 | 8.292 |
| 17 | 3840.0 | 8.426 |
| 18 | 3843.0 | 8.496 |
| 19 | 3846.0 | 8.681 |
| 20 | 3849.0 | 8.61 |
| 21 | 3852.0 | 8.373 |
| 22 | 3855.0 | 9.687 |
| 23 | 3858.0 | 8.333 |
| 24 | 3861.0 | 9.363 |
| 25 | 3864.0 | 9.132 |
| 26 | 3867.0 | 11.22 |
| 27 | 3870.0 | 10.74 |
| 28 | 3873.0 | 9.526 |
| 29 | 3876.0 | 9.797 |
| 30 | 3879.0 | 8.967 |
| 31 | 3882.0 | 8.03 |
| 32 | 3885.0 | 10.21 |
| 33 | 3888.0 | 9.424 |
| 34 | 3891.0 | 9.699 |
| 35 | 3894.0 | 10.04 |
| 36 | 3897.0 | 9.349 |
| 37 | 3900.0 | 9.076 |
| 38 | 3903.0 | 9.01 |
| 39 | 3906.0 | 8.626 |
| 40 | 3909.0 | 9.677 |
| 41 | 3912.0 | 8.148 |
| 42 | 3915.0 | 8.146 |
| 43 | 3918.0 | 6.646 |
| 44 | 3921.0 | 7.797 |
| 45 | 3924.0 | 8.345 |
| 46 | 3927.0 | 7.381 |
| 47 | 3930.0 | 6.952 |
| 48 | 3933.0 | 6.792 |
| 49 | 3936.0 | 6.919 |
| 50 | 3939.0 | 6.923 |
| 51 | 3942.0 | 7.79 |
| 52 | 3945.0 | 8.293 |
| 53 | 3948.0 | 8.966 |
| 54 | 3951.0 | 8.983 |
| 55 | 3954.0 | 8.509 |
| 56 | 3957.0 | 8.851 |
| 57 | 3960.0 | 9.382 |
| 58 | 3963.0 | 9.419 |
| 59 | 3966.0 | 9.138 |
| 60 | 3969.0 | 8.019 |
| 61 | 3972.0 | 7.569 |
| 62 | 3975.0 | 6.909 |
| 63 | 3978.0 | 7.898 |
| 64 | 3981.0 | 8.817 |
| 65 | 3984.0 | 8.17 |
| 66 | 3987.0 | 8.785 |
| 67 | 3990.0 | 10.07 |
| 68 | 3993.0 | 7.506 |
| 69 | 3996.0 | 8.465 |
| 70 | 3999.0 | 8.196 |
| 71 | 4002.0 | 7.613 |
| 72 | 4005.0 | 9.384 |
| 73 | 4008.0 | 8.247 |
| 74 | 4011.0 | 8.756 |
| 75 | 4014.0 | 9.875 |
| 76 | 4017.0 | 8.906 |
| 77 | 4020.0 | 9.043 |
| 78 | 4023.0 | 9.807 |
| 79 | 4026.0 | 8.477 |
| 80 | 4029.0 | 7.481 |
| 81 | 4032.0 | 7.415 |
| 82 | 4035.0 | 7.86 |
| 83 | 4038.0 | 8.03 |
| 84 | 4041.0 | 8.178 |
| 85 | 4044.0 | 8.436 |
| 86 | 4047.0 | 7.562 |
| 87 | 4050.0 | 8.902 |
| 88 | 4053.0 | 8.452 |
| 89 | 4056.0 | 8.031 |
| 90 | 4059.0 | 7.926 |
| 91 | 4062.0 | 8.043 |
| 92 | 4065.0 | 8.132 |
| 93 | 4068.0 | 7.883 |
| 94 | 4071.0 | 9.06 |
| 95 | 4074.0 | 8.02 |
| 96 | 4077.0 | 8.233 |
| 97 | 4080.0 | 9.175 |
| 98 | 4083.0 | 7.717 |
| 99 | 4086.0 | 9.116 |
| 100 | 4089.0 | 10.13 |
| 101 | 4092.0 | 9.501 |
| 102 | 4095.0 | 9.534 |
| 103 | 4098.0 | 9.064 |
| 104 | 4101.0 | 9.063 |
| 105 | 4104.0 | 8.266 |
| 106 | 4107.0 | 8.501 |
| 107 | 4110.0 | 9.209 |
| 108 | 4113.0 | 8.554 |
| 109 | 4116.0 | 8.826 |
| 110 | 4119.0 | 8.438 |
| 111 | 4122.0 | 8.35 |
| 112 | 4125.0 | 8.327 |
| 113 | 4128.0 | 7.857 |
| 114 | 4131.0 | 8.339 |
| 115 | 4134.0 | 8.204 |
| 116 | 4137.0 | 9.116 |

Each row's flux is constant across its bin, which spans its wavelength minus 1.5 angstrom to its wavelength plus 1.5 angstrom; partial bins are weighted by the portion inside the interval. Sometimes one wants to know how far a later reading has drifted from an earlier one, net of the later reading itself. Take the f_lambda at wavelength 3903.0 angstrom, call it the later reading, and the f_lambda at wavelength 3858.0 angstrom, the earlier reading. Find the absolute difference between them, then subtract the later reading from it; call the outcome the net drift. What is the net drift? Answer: -8.3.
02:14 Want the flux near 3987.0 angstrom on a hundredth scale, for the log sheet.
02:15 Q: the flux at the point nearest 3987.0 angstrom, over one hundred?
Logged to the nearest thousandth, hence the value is 0.088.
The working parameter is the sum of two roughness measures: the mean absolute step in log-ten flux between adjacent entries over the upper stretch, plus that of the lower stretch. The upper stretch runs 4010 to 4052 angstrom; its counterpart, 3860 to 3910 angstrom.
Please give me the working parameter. 0.068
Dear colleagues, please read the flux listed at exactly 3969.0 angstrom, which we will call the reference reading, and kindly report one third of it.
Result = 2.67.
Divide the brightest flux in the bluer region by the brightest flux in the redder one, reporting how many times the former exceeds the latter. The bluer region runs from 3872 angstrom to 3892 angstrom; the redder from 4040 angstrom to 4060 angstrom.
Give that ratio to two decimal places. 1.15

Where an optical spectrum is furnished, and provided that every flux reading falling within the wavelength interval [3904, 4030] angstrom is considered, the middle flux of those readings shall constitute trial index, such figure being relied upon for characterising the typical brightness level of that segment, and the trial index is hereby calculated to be 8.3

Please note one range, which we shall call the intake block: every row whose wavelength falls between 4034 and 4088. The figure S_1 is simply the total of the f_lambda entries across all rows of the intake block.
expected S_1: 149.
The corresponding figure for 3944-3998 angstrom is 154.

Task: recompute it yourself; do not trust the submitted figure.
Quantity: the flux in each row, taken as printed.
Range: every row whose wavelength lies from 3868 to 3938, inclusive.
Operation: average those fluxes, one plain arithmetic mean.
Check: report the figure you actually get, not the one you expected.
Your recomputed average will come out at 8.7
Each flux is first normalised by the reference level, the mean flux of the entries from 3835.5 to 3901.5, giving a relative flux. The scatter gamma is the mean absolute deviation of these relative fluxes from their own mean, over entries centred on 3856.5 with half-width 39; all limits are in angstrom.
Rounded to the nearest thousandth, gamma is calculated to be 0.077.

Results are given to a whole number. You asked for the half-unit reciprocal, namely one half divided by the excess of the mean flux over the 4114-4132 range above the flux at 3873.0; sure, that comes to 0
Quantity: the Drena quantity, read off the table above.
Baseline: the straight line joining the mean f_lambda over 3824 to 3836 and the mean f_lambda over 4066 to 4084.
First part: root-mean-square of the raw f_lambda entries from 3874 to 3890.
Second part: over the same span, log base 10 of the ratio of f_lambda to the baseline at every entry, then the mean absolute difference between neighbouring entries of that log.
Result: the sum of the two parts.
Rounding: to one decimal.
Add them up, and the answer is 9.4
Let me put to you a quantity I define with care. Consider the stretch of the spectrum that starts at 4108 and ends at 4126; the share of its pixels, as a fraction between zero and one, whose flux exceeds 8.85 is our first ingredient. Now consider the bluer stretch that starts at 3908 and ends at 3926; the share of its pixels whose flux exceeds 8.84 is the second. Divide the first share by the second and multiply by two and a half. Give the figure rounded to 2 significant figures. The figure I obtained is 2.5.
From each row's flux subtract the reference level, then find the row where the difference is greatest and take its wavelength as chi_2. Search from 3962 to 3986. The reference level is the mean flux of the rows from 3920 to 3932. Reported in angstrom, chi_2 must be 3963.0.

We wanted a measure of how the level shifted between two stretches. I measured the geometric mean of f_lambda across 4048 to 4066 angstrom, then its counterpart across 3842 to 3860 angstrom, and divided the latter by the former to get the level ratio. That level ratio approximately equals 1.05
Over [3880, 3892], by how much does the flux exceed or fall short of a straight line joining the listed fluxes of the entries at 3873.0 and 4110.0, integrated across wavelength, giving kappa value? -2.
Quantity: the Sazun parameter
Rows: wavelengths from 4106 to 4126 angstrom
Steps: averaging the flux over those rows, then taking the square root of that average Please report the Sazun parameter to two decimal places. 2.93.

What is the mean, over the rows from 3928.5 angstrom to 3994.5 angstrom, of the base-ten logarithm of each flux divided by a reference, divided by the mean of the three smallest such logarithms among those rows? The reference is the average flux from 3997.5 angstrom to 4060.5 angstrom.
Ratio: 0.15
